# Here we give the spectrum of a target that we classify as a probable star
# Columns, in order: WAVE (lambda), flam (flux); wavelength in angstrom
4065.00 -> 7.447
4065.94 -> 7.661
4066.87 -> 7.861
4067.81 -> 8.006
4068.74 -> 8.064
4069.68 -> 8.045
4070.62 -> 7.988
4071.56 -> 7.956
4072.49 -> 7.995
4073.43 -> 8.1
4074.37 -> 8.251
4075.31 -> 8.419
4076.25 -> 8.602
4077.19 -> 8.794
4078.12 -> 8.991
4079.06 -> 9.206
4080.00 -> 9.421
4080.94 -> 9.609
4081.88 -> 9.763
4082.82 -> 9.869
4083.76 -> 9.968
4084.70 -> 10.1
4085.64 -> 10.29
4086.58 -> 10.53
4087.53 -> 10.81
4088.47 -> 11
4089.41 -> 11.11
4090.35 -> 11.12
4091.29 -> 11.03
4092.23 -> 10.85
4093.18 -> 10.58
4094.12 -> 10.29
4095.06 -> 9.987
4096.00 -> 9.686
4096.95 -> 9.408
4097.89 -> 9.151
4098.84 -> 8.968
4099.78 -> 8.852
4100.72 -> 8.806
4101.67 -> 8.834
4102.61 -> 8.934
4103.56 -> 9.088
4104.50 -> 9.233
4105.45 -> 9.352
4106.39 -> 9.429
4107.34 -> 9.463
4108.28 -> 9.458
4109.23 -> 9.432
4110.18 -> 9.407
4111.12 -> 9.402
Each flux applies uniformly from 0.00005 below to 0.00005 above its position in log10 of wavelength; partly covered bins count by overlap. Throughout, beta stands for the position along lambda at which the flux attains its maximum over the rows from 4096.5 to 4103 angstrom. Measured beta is 4096.95 angstrom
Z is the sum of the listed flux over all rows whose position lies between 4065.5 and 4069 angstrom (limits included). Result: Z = 32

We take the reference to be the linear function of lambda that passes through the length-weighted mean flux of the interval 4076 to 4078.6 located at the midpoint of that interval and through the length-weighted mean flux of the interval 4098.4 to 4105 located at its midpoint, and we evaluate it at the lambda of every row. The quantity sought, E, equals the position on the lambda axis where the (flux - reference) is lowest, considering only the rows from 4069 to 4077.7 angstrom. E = 4071.56 angstrom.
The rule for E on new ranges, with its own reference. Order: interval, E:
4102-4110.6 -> 4102.61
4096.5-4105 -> 4100.72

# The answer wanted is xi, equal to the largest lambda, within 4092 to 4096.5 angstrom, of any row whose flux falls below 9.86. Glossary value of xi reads 4096.00 angstrom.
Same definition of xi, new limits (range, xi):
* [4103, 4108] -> 4107.34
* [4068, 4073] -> 4072.49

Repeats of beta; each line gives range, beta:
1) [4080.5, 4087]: 4086.58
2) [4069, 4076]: 4075.31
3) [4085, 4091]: 4090.35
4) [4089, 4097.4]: 4090.35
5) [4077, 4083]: 4082.82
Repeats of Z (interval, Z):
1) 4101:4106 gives 45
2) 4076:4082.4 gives 64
